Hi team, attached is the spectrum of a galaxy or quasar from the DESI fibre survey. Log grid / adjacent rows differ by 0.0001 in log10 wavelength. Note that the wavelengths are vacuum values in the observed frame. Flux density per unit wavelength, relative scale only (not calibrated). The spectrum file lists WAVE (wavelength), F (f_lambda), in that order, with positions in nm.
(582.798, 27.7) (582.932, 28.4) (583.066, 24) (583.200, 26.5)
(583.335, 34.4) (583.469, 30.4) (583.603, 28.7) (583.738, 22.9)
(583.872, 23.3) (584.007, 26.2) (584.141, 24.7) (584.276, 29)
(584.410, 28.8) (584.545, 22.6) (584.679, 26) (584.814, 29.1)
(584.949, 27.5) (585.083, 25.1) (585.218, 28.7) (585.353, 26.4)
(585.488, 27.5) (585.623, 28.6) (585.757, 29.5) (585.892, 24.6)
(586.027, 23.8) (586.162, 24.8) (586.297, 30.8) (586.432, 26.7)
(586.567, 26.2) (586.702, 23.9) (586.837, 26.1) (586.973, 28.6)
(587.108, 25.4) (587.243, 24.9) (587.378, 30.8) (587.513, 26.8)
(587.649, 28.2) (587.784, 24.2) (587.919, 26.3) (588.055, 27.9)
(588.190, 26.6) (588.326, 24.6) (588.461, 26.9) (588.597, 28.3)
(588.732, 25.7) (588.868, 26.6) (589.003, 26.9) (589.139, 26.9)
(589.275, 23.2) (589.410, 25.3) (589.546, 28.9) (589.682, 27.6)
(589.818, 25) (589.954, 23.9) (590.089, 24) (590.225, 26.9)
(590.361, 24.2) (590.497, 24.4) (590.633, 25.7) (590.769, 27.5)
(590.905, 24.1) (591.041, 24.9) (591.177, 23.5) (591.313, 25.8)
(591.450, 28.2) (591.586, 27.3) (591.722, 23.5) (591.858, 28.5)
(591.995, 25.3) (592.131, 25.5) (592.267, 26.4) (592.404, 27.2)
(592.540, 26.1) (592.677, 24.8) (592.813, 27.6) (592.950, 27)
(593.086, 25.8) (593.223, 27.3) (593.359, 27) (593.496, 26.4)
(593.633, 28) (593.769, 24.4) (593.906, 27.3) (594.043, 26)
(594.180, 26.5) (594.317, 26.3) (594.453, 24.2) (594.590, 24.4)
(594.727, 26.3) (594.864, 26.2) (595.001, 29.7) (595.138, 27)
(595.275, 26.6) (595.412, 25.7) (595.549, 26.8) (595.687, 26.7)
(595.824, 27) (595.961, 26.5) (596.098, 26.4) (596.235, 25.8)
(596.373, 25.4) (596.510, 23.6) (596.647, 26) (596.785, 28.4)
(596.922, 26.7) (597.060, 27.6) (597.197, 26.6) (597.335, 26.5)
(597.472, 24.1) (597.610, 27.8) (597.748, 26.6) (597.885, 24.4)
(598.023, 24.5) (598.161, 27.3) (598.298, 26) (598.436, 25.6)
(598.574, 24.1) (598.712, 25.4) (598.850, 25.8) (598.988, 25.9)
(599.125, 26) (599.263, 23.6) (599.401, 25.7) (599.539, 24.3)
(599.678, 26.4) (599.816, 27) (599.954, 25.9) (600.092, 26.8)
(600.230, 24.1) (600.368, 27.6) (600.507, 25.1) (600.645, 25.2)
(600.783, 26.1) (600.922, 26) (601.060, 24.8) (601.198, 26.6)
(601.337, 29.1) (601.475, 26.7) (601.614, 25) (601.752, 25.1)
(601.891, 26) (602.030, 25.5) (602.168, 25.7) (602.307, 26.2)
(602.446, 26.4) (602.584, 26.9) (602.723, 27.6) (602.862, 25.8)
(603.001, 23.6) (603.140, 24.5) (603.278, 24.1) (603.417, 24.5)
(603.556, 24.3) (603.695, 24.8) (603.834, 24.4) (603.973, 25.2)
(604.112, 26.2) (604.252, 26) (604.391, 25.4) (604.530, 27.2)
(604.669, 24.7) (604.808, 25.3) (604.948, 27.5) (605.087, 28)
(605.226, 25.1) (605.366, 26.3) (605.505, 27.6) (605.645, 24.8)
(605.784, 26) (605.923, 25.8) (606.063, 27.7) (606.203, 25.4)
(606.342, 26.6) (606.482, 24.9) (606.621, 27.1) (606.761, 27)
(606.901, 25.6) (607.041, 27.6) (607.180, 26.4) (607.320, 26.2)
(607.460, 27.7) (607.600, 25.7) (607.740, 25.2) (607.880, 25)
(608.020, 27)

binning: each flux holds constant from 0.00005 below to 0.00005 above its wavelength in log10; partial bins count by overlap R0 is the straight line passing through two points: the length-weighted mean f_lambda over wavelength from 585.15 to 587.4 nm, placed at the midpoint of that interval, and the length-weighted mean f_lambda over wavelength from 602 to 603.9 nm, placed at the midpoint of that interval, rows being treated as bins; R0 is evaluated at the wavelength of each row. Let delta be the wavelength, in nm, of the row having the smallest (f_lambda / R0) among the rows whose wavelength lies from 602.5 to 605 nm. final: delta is 603.001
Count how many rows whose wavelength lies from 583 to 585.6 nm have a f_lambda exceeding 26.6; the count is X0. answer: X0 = 9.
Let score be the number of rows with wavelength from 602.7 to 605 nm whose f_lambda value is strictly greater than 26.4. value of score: 3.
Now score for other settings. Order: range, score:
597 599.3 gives 6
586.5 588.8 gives 8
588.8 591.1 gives 7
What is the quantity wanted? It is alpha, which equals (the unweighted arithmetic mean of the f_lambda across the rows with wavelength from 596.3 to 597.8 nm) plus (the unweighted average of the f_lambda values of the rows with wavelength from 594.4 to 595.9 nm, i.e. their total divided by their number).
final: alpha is 52.7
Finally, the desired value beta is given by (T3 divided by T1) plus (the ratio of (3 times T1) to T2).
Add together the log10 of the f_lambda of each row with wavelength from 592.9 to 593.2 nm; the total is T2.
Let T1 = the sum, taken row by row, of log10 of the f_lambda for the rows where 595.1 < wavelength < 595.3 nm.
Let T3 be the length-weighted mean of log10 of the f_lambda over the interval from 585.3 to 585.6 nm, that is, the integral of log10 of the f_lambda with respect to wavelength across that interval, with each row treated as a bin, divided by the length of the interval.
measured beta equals 3.52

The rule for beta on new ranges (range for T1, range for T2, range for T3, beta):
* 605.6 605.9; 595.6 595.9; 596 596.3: 3.45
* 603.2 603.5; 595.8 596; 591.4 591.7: 3.43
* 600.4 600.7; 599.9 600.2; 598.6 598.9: 3.46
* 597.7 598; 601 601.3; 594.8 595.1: 3.51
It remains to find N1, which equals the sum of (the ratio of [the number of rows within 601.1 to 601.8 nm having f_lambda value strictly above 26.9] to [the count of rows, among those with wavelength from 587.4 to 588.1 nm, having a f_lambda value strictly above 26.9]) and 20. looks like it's 20.5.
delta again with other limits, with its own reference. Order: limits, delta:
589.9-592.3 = 591.177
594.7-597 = 596.510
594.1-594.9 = 594.453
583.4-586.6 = 584.545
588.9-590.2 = 589.275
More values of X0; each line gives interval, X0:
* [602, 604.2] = 2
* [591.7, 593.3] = 5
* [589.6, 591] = 3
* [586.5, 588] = 4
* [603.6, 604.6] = 1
